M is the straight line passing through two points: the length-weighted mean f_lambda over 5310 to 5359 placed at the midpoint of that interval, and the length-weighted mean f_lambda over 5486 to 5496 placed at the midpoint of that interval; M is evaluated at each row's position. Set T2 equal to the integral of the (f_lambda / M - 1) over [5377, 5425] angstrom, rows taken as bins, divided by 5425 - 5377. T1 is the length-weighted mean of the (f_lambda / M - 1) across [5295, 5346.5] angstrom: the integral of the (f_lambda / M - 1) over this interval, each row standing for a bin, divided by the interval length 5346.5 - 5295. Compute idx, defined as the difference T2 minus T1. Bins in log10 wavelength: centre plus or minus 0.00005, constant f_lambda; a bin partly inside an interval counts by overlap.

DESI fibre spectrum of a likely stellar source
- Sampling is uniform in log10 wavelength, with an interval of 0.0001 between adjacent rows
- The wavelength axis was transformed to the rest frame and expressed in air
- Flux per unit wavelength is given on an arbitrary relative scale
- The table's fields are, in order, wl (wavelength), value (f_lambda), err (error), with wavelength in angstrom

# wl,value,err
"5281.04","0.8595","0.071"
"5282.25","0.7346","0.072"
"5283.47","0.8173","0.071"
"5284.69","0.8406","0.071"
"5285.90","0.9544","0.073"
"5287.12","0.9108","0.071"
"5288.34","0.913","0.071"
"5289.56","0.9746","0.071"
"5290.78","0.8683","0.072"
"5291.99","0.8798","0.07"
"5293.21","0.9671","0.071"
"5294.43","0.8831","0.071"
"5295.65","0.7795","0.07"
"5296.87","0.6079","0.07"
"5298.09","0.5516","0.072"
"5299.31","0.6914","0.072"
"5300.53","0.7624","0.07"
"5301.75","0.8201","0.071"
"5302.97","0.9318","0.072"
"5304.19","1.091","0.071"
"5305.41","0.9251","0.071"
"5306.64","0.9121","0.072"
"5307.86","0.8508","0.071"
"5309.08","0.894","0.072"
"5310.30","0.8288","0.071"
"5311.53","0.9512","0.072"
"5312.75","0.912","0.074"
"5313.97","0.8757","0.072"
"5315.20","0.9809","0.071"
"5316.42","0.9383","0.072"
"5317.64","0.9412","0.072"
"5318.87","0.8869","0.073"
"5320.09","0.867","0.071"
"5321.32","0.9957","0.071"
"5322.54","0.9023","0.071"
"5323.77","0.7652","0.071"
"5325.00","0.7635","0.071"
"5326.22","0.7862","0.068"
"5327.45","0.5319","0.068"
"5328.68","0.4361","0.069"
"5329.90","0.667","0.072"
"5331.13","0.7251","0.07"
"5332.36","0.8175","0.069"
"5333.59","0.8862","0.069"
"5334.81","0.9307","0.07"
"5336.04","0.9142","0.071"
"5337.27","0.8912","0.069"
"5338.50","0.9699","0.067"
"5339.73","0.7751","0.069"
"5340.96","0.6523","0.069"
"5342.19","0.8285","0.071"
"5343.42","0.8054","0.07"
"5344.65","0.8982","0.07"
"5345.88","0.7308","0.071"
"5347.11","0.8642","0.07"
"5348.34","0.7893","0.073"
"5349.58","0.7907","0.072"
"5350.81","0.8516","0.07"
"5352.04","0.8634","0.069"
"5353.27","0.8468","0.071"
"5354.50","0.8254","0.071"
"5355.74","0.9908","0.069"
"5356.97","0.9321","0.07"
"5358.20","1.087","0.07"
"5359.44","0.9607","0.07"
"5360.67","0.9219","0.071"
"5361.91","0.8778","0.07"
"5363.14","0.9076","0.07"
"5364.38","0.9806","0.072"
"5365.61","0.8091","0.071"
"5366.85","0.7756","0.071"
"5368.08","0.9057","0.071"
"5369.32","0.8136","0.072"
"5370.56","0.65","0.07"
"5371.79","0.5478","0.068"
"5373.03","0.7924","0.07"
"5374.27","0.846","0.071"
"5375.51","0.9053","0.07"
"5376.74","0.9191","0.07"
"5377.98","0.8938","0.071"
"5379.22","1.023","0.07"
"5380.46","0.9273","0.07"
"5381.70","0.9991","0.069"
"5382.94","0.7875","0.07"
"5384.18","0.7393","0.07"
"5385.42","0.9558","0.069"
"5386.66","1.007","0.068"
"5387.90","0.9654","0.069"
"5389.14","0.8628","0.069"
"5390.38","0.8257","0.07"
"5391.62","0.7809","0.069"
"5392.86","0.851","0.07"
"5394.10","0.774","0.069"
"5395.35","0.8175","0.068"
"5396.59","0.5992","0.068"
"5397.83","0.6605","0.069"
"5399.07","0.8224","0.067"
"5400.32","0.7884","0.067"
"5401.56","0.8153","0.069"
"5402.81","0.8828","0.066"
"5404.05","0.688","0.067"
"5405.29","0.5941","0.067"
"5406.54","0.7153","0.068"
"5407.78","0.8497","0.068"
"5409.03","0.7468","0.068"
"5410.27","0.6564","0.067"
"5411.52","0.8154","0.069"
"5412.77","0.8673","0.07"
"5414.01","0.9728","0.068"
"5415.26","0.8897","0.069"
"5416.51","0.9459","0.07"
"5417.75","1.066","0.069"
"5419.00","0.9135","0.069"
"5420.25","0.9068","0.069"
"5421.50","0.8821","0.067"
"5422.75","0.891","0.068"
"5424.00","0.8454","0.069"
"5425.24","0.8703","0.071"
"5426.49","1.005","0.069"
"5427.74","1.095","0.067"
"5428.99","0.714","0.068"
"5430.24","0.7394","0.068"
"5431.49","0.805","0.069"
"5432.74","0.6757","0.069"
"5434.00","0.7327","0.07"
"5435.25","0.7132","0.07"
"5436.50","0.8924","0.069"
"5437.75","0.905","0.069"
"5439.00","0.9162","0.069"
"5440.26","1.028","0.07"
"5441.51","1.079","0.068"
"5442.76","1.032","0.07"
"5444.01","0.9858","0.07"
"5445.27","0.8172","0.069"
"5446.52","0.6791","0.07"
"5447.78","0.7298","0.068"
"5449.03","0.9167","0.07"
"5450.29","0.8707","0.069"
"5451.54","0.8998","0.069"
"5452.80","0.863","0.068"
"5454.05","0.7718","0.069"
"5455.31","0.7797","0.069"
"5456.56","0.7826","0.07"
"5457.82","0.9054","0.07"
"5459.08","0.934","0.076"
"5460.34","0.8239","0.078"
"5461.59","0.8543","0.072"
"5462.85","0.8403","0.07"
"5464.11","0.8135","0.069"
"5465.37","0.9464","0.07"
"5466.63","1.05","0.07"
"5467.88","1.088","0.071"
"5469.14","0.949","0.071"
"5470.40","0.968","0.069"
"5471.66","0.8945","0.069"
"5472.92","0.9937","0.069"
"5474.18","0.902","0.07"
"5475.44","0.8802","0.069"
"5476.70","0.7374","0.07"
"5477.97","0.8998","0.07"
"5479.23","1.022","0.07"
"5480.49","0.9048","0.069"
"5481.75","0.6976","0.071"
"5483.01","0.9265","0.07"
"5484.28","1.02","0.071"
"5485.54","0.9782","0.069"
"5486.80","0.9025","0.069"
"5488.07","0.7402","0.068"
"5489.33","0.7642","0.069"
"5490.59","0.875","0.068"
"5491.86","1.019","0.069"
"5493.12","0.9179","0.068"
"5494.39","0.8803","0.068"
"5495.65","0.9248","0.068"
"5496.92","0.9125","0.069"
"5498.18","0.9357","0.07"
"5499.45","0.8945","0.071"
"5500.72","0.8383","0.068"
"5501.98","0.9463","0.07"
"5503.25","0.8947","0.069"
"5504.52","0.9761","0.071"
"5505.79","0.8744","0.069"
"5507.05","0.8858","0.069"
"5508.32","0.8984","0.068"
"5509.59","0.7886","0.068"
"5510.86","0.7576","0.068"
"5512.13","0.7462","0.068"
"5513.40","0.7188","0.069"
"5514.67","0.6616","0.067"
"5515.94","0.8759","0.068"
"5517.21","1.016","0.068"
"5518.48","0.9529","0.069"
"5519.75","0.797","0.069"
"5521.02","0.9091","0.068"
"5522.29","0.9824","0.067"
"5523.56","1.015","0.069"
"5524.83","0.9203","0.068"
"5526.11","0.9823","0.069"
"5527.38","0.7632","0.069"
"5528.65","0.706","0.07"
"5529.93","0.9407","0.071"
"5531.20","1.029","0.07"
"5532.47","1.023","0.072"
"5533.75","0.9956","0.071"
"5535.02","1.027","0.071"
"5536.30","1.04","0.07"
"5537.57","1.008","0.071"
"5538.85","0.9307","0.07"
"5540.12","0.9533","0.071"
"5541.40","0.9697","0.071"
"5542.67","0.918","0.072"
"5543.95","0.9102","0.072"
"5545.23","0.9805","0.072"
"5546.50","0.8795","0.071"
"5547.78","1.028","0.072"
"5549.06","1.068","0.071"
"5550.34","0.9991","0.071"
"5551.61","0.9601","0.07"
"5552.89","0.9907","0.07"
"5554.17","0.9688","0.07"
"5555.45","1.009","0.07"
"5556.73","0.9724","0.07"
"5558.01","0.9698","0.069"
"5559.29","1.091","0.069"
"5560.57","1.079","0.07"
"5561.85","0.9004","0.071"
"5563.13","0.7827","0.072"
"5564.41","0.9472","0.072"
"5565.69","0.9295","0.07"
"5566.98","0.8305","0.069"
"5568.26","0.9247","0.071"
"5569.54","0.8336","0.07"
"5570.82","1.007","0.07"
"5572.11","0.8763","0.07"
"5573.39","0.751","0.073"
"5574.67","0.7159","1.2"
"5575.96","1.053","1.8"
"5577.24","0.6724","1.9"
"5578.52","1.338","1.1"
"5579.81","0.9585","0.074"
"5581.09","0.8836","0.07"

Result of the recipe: 0.00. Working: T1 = -0.017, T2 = -0.017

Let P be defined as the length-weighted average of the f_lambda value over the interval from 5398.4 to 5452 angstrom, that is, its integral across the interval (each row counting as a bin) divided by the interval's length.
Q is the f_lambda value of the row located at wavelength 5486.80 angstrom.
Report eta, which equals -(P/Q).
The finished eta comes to -0.94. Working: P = 0.852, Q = 0.9025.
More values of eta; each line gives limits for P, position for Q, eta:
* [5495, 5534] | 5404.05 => -1.29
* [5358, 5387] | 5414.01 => -0.90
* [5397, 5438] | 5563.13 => -1.06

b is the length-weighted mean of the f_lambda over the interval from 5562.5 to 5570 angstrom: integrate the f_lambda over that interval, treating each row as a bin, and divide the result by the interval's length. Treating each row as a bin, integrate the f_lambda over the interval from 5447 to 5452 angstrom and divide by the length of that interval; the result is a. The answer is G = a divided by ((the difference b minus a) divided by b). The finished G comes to 26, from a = 0.85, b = 0.88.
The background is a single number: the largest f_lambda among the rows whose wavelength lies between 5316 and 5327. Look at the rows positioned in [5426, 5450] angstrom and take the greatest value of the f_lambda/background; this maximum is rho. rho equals 1.10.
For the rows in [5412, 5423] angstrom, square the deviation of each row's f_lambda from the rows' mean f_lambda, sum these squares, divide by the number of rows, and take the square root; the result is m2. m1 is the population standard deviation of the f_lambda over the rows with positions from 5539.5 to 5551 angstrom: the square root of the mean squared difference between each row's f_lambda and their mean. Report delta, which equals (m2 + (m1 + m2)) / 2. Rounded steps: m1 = 0.056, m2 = 0.06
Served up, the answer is 0.087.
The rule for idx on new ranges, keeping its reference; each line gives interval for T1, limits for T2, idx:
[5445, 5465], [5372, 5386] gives 0.08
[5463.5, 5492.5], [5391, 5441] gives -0.08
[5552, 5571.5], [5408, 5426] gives -0.04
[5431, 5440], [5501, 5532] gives 0.05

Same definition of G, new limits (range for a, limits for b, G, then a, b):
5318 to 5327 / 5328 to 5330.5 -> -2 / 0.85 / 0.55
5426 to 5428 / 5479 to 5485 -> -7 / 1.04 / 0.91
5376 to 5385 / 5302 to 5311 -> 55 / 0.90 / 0.91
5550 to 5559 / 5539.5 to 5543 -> -26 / 0.99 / 0.95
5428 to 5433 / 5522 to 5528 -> 4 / 0.76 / 0.93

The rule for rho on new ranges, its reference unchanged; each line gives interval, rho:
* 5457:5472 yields 1.09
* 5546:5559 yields 1.07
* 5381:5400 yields 1.01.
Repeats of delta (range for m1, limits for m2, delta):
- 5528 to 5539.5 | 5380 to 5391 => 0.141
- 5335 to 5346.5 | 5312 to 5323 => 0.090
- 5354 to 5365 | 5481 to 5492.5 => 0.149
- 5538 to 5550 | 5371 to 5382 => 0.161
